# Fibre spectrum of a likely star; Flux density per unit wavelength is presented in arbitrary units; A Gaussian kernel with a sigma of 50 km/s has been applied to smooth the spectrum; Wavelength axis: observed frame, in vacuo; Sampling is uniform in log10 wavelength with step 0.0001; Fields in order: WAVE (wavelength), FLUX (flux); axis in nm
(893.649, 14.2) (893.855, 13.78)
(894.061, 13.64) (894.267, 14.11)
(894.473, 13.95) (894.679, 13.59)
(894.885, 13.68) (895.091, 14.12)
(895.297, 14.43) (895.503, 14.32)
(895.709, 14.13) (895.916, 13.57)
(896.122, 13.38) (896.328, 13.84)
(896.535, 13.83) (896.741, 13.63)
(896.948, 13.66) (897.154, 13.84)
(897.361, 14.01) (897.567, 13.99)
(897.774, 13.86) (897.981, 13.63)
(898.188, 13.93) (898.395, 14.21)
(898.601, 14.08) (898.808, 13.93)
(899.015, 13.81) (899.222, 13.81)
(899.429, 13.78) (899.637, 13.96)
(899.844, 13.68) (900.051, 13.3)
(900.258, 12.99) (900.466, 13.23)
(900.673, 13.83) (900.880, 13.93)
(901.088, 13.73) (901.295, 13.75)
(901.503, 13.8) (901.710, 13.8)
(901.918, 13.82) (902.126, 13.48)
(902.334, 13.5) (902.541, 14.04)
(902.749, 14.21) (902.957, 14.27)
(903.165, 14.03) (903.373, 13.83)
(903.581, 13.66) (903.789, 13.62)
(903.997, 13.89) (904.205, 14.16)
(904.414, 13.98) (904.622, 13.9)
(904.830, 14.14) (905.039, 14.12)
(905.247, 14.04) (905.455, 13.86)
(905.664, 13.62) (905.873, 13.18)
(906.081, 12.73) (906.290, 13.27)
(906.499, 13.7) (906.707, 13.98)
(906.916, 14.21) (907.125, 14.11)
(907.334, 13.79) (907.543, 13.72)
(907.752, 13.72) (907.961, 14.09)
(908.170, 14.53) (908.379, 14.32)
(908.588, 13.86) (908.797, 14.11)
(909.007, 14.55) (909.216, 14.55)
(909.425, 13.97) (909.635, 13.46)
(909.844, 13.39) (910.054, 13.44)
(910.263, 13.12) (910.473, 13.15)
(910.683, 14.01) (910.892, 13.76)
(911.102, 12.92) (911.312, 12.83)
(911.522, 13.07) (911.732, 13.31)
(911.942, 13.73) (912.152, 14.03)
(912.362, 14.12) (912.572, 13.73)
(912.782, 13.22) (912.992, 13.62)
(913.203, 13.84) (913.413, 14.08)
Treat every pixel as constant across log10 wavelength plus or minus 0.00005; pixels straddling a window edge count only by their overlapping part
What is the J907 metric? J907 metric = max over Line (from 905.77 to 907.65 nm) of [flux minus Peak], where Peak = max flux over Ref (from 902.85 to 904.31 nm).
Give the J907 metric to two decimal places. -0.06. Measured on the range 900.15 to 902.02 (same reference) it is -0.34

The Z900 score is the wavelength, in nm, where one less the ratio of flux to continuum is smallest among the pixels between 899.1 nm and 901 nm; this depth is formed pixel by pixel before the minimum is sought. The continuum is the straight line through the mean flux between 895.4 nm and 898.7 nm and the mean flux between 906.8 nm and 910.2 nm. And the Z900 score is 899.637 nm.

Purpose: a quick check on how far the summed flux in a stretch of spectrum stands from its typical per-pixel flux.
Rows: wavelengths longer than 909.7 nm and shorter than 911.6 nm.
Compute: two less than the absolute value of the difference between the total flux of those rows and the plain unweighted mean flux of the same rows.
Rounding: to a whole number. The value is 104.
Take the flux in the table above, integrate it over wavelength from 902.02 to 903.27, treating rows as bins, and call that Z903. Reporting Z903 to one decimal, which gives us 17.4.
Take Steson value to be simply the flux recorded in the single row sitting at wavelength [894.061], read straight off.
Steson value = 13.64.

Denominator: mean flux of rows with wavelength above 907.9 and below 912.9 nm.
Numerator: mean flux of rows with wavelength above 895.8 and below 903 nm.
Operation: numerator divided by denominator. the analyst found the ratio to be 1.00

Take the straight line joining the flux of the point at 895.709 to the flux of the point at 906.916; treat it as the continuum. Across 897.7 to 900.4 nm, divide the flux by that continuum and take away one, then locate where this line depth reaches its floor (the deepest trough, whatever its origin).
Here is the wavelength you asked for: 900.258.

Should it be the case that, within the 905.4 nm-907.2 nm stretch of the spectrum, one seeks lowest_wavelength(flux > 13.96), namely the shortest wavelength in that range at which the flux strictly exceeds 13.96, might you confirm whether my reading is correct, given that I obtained 906.707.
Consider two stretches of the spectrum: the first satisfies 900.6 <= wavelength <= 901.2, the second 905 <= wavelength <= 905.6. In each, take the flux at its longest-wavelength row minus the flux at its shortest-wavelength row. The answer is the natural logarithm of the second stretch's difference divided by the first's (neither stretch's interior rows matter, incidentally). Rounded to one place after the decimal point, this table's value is 1.0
